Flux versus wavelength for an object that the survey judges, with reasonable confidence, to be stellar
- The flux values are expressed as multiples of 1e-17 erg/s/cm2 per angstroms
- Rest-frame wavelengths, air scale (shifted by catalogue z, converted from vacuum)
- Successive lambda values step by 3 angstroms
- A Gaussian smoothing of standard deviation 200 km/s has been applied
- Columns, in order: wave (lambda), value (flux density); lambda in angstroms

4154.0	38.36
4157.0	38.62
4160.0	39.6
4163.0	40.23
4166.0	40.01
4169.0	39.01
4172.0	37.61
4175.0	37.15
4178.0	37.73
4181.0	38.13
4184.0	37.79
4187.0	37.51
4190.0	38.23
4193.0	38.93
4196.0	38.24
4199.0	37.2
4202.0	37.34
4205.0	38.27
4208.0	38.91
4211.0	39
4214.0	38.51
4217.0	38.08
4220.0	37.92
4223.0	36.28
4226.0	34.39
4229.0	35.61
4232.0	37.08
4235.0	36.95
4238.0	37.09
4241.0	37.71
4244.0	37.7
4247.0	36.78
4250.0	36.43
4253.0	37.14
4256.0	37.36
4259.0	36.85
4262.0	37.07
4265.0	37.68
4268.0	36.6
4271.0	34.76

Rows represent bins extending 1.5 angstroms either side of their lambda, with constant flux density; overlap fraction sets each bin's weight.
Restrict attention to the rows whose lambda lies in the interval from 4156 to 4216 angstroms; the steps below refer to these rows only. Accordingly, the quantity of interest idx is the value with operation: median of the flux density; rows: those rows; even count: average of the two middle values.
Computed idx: 38.3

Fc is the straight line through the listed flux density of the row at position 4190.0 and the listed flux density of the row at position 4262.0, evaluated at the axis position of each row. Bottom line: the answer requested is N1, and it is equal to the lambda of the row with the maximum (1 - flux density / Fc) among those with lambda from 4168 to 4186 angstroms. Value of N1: 4175.0 angstroms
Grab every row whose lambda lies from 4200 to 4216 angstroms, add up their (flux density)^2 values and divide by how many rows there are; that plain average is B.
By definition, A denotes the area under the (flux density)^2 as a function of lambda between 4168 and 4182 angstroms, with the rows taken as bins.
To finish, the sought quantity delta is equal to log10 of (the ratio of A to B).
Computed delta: 1.13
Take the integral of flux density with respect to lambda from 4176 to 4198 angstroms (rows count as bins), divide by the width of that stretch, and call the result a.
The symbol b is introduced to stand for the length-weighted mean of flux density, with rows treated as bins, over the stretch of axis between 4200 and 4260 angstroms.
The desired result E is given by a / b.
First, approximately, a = 38.0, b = 37.3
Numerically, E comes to 1.02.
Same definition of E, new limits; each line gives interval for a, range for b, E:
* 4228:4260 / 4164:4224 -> 0.97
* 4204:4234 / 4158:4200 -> 0.97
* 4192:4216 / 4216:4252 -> 1.04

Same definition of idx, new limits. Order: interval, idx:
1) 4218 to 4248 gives 37.0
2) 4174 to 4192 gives 37.8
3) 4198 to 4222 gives 38.2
